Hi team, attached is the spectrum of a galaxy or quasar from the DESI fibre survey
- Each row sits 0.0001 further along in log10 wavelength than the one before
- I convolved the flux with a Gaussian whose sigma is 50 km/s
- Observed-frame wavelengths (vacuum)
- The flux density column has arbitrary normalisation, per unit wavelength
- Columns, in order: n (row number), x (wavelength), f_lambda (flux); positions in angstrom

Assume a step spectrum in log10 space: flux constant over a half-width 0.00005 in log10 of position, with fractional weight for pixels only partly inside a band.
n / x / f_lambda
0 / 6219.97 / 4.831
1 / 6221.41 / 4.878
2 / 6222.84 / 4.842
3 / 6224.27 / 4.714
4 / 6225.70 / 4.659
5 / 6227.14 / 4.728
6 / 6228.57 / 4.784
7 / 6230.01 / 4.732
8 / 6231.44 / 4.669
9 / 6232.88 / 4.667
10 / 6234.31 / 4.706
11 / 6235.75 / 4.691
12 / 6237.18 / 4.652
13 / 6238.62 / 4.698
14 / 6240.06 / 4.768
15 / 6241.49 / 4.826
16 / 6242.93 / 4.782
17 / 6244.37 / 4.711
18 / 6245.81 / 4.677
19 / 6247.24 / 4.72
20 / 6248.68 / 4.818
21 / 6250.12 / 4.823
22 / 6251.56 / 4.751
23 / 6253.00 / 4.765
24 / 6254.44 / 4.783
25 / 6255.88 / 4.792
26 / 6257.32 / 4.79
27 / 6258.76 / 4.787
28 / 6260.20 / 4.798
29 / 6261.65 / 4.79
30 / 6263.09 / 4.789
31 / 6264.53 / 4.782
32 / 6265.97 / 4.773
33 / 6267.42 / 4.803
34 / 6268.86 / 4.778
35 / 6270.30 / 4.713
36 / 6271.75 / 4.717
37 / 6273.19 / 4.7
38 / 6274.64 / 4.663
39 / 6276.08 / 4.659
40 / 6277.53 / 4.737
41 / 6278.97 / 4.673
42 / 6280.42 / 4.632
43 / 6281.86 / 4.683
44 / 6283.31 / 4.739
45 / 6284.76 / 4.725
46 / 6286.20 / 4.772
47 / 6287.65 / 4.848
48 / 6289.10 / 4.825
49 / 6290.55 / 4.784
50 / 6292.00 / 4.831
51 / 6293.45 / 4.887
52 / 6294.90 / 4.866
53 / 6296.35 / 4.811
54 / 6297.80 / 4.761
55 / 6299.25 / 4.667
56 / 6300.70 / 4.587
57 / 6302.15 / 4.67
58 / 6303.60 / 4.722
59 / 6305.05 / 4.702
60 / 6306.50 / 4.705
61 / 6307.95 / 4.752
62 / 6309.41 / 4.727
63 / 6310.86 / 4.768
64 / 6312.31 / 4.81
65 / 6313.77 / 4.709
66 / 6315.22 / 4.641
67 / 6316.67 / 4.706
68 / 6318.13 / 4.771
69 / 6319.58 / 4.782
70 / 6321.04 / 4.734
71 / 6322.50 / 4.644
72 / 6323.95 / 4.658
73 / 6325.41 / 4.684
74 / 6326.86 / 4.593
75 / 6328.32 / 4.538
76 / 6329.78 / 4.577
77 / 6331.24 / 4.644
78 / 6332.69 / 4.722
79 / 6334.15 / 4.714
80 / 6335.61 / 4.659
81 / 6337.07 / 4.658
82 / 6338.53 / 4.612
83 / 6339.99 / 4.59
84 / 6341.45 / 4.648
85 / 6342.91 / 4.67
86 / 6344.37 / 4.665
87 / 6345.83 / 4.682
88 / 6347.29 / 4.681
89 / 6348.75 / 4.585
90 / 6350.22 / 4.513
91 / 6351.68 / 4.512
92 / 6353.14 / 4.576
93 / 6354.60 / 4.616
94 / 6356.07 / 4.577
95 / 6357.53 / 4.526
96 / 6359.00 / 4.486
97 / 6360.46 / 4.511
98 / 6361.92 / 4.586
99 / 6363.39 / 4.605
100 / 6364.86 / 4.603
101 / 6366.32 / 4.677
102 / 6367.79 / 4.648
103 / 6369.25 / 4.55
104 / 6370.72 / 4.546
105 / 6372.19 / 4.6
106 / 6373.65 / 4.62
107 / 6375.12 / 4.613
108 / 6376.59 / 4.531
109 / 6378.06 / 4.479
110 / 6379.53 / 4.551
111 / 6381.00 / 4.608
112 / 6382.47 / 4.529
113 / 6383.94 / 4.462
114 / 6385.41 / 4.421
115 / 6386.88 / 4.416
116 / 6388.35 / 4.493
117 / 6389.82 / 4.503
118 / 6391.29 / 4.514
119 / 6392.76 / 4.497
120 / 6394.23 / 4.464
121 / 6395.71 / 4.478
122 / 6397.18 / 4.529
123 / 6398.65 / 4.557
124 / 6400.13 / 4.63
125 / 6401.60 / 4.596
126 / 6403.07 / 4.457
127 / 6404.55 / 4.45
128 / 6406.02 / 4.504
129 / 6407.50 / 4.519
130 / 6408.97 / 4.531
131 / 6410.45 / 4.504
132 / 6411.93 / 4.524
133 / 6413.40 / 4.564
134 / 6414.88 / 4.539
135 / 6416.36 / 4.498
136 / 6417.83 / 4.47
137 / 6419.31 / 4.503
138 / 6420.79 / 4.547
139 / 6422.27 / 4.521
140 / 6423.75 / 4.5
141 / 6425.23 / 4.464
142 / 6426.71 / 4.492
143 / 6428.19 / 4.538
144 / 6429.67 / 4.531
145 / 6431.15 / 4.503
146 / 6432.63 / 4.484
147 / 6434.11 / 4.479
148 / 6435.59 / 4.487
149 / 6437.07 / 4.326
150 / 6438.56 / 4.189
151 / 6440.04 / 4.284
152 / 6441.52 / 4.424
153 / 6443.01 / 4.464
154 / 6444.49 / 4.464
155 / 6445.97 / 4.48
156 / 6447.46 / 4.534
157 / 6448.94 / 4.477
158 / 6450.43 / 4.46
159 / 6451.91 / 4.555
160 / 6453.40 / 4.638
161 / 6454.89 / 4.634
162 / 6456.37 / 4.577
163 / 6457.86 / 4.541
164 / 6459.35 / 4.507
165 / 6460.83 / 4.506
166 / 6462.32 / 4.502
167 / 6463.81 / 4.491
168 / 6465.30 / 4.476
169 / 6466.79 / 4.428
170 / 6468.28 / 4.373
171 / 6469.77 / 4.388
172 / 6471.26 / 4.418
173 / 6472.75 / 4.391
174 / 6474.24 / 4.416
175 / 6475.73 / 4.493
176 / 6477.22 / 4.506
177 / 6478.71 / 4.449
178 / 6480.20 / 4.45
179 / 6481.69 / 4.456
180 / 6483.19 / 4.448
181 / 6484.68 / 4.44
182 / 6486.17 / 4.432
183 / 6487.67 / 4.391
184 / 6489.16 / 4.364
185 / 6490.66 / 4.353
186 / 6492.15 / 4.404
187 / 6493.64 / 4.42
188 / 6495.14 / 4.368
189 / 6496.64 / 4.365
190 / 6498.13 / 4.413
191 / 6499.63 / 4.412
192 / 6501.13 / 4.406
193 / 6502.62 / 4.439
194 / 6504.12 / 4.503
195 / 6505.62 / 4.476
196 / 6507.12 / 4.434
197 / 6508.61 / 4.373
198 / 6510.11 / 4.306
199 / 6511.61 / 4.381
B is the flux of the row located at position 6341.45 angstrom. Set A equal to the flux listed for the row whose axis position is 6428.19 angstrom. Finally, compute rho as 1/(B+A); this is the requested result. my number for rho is 0.109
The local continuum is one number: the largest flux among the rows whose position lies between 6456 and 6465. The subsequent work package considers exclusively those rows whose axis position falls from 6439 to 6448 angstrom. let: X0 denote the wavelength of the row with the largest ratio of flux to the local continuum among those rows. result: 6447.46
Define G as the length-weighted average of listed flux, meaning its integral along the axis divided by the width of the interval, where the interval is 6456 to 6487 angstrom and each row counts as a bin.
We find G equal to 4.46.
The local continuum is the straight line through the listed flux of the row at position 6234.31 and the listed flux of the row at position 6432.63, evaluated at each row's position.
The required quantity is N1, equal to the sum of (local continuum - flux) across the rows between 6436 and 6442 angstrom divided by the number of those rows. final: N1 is 0.17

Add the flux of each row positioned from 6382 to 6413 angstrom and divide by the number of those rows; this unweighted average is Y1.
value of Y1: 4.50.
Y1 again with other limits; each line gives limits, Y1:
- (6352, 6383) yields 4.57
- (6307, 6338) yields 4.69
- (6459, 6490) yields 4.44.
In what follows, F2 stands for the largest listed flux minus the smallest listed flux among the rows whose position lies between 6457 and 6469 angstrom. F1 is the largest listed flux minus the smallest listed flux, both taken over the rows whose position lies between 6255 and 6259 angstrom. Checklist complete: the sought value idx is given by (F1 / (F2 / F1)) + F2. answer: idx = 0.17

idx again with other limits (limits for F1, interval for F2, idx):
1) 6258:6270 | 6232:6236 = 0.06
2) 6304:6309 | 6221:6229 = 0.23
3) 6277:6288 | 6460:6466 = 1.59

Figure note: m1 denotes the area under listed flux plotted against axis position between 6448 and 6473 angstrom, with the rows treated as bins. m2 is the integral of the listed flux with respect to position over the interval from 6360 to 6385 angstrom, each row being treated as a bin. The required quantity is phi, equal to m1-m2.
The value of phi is -1.9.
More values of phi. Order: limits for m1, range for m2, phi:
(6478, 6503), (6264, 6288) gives -3.1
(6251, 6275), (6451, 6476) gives 2.1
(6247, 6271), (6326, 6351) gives -1.1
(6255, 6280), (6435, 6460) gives 6.9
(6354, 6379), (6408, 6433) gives 1.5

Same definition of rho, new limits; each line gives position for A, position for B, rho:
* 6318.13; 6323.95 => 0.106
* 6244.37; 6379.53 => 0.108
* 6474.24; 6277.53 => 0.109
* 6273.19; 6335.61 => 0.107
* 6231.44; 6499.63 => 0.110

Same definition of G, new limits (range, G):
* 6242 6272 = 4.77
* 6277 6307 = 4.75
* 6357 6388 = 4.55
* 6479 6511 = 4.41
